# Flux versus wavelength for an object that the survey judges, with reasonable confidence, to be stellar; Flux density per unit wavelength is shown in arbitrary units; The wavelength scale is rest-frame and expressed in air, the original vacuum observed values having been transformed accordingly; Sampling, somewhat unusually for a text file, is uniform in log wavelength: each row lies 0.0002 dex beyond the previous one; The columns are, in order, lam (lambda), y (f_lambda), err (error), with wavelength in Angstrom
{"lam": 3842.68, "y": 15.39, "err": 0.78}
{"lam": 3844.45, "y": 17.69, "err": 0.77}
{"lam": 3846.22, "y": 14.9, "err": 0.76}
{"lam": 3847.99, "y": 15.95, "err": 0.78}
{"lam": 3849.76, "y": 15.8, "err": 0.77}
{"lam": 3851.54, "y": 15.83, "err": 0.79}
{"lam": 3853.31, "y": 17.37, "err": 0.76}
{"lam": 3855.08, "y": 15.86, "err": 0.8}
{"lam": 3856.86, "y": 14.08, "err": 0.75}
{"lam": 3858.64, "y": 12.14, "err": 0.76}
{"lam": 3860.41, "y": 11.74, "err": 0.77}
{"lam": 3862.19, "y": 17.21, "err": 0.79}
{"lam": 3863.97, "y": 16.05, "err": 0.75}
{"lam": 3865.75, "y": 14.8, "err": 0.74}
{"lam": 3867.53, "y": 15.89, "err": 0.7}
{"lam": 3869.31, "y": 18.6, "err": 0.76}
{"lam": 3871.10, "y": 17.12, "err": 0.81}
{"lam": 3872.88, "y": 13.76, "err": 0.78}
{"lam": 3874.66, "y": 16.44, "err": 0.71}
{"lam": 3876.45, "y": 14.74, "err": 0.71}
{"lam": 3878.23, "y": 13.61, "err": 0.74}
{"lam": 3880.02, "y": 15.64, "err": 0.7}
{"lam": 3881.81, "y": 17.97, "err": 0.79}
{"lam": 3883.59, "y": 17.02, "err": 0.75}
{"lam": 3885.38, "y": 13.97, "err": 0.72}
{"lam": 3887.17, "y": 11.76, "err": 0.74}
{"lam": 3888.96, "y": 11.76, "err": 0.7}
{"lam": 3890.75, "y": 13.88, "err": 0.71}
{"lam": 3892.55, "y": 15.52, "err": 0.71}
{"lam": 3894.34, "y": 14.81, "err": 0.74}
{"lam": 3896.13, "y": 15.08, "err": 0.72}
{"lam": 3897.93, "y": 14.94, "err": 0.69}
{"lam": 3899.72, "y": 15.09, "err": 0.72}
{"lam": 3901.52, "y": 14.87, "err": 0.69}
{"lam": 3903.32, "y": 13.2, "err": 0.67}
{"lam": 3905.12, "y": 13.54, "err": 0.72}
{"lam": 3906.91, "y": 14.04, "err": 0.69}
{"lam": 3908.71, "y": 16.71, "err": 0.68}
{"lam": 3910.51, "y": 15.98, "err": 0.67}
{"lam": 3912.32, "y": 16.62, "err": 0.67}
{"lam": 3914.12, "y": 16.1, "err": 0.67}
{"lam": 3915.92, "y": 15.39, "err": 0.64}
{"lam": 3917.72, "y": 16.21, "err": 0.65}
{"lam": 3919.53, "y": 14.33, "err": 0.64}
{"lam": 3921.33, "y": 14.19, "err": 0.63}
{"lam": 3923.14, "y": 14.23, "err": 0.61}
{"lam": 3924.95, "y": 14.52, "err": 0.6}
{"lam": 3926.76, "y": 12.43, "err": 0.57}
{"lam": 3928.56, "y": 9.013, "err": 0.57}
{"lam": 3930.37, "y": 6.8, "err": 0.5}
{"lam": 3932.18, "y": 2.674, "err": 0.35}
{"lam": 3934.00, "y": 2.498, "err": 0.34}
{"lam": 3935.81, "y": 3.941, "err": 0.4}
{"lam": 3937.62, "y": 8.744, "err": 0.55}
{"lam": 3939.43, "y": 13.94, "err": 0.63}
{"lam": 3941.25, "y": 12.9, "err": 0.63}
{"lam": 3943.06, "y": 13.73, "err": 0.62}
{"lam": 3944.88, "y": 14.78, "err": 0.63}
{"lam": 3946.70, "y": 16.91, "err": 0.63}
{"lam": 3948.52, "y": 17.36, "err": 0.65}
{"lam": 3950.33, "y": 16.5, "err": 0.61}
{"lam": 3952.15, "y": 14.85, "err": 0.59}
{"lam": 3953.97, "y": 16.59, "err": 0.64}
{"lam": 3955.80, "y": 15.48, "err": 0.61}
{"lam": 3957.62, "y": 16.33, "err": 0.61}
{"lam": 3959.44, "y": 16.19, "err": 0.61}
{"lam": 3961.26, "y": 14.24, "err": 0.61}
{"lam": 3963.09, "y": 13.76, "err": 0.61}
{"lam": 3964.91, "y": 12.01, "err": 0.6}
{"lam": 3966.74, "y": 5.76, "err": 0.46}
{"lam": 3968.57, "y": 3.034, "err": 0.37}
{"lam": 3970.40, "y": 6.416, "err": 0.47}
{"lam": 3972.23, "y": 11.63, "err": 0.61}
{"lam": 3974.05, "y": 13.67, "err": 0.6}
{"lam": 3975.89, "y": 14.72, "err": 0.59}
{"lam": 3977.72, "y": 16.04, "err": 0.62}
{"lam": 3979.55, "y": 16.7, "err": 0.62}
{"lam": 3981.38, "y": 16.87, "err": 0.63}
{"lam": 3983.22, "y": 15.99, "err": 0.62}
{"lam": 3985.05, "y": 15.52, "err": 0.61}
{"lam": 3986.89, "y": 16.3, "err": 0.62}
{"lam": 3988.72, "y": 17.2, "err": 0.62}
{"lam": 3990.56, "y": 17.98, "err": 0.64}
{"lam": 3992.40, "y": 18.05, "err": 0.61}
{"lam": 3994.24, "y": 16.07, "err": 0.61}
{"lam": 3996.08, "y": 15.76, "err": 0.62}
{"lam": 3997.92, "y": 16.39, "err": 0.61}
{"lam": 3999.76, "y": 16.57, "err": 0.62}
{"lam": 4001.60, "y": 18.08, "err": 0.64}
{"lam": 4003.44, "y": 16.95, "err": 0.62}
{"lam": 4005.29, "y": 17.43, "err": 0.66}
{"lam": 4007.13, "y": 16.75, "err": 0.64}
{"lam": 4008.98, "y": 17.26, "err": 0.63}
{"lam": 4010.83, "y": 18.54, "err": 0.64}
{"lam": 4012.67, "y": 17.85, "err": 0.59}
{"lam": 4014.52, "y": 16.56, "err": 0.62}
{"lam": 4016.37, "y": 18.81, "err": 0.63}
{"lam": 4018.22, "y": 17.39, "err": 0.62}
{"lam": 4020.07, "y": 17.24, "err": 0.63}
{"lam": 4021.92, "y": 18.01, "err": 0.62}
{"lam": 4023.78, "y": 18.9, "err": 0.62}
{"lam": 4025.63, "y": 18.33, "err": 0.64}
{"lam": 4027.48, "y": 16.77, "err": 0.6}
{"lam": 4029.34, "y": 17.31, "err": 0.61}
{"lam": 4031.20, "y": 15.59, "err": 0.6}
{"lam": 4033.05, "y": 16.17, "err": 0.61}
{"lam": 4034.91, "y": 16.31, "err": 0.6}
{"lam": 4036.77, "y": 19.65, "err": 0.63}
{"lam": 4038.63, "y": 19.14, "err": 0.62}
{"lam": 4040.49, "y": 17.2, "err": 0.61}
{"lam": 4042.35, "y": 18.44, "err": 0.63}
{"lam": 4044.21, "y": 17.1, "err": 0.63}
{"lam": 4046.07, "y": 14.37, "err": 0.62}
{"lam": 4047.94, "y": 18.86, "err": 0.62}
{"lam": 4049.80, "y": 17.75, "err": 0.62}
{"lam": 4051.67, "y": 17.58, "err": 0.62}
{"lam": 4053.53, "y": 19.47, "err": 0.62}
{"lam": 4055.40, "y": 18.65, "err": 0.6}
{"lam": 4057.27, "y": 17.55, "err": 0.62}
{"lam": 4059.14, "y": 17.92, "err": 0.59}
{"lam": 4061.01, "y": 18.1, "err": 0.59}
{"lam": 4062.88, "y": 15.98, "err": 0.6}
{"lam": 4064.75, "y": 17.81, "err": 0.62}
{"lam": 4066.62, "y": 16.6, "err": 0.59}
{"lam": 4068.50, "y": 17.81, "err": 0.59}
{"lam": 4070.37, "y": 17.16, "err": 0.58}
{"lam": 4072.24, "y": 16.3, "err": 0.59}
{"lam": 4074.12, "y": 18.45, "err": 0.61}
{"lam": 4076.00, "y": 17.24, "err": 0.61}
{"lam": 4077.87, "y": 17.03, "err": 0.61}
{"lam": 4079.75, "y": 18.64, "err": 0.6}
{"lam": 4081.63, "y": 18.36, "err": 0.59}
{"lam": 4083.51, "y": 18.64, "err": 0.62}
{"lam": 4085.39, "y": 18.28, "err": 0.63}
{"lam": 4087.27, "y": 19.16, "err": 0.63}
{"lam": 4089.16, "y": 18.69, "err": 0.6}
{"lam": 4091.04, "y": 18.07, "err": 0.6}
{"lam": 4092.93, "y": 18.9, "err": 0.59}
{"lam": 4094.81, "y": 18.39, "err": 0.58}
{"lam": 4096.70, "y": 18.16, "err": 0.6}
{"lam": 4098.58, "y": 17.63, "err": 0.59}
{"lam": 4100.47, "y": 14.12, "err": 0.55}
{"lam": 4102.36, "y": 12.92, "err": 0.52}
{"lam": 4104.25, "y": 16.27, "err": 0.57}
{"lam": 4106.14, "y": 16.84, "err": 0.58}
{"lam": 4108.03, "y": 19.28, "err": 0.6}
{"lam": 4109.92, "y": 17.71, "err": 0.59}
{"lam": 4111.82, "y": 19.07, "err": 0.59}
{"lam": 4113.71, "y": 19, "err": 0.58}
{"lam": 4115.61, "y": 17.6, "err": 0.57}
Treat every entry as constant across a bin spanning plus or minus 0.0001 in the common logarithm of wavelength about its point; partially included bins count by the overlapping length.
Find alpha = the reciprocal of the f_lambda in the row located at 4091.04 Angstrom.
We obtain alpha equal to 0.0553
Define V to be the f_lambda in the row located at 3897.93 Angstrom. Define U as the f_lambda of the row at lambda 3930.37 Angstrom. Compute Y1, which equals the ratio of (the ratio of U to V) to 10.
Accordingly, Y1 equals 0.046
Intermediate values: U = 6.8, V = 14.94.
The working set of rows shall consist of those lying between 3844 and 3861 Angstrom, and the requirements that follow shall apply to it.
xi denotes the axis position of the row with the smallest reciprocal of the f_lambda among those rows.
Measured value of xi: 3844.45 Angstrom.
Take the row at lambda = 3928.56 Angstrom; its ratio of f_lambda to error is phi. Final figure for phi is 16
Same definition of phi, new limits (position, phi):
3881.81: 23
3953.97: 26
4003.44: 27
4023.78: 30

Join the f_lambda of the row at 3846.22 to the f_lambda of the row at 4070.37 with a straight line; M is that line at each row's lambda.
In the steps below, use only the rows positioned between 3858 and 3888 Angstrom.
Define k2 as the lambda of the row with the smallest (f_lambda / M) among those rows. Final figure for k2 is 3887.17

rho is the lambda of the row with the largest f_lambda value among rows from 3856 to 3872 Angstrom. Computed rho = 3869.31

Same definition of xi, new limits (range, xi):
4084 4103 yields 4087.27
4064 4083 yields 4079.75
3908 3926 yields 3908.71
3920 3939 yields 3924.95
